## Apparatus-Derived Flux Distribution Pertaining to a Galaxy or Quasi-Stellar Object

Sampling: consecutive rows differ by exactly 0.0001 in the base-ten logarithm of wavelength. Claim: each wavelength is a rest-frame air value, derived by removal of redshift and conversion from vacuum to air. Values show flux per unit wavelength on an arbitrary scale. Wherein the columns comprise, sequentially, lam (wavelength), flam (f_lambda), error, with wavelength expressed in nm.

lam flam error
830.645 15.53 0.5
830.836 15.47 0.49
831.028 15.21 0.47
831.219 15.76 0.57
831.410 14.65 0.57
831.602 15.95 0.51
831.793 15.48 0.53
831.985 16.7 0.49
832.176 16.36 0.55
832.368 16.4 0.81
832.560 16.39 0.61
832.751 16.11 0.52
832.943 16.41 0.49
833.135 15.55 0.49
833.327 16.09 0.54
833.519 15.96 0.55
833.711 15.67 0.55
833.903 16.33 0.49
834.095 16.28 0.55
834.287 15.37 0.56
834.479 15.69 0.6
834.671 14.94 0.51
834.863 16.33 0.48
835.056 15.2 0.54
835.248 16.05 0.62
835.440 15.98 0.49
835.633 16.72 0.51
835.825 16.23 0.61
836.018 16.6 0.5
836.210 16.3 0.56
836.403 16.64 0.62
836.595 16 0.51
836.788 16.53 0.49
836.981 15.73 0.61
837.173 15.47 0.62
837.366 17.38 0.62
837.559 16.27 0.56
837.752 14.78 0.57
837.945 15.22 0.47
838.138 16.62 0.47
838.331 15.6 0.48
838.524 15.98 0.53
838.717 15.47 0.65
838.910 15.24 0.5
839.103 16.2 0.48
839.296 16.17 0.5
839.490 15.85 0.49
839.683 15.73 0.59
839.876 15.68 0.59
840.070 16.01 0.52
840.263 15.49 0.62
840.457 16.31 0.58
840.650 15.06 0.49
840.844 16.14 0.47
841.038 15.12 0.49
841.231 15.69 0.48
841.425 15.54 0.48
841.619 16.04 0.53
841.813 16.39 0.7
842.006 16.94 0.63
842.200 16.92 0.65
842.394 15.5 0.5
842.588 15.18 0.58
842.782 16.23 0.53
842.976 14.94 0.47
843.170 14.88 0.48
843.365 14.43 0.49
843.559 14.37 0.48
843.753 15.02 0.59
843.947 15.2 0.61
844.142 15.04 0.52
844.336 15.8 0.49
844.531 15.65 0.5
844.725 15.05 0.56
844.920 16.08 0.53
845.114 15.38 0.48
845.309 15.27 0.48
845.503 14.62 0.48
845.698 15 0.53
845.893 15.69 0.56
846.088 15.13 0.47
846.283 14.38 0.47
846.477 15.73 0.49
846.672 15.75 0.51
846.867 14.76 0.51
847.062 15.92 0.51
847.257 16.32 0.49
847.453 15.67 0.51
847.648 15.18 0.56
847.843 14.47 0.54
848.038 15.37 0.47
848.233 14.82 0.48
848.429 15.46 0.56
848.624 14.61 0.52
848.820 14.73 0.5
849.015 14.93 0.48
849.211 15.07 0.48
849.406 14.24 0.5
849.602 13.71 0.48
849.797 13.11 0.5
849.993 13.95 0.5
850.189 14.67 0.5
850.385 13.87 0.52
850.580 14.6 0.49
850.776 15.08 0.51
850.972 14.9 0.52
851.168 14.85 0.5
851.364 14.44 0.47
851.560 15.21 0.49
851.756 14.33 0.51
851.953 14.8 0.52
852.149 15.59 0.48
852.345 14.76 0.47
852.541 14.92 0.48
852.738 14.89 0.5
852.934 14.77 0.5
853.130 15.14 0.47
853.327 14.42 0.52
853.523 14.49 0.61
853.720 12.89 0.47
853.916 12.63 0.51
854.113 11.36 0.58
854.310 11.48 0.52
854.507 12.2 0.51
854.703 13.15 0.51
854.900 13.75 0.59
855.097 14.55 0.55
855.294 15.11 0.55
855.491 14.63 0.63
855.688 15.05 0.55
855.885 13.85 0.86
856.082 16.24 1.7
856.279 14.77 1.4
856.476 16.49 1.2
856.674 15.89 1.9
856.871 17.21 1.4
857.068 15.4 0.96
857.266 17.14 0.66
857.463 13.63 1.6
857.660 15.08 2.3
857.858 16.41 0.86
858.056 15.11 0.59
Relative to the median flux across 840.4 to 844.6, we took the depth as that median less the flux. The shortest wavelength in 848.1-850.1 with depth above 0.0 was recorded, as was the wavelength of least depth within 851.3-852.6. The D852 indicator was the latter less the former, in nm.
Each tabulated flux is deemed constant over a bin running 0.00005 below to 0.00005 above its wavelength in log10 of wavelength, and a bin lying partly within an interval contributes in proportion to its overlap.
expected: 3.92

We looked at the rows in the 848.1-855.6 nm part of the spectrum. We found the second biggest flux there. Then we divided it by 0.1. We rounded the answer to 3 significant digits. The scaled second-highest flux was 155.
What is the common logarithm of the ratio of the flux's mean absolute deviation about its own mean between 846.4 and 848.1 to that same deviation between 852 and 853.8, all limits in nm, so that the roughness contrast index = 0.0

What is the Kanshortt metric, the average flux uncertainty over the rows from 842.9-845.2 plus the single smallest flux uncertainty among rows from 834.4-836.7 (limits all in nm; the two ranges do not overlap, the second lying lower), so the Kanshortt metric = 0.997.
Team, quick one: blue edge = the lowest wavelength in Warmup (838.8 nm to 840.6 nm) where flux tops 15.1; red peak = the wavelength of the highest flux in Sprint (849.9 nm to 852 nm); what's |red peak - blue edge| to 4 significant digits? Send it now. 12.65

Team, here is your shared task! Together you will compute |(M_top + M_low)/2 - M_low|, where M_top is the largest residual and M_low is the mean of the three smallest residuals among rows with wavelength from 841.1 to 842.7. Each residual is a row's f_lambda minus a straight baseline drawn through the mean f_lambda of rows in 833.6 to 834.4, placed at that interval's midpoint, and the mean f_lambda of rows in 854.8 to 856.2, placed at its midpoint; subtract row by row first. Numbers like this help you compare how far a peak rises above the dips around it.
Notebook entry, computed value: 0.76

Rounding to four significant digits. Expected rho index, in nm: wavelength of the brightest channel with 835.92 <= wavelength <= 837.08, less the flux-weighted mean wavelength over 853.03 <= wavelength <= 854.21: -17.19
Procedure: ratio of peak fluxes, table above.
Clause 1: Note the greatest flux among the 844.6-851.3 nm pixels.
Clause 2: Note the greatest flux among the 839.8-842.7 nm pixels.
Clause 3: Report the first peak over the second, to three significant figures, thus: 0.963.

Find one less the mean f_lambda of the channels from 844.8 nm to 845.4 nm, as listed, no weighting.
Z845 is -14.6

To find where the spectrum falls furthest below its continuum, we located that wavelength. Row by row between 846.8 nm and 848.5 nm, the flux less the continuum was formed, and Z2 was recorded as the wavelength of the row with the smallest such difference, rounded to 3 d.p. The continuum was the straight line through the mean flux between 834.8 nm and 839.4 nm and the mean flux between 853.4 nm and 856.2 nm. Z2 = 847.843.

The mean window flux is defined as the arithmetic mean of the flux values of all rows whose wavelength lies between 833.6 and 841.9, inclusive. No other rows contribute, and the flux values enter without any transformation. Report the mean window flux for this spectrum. 15.91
